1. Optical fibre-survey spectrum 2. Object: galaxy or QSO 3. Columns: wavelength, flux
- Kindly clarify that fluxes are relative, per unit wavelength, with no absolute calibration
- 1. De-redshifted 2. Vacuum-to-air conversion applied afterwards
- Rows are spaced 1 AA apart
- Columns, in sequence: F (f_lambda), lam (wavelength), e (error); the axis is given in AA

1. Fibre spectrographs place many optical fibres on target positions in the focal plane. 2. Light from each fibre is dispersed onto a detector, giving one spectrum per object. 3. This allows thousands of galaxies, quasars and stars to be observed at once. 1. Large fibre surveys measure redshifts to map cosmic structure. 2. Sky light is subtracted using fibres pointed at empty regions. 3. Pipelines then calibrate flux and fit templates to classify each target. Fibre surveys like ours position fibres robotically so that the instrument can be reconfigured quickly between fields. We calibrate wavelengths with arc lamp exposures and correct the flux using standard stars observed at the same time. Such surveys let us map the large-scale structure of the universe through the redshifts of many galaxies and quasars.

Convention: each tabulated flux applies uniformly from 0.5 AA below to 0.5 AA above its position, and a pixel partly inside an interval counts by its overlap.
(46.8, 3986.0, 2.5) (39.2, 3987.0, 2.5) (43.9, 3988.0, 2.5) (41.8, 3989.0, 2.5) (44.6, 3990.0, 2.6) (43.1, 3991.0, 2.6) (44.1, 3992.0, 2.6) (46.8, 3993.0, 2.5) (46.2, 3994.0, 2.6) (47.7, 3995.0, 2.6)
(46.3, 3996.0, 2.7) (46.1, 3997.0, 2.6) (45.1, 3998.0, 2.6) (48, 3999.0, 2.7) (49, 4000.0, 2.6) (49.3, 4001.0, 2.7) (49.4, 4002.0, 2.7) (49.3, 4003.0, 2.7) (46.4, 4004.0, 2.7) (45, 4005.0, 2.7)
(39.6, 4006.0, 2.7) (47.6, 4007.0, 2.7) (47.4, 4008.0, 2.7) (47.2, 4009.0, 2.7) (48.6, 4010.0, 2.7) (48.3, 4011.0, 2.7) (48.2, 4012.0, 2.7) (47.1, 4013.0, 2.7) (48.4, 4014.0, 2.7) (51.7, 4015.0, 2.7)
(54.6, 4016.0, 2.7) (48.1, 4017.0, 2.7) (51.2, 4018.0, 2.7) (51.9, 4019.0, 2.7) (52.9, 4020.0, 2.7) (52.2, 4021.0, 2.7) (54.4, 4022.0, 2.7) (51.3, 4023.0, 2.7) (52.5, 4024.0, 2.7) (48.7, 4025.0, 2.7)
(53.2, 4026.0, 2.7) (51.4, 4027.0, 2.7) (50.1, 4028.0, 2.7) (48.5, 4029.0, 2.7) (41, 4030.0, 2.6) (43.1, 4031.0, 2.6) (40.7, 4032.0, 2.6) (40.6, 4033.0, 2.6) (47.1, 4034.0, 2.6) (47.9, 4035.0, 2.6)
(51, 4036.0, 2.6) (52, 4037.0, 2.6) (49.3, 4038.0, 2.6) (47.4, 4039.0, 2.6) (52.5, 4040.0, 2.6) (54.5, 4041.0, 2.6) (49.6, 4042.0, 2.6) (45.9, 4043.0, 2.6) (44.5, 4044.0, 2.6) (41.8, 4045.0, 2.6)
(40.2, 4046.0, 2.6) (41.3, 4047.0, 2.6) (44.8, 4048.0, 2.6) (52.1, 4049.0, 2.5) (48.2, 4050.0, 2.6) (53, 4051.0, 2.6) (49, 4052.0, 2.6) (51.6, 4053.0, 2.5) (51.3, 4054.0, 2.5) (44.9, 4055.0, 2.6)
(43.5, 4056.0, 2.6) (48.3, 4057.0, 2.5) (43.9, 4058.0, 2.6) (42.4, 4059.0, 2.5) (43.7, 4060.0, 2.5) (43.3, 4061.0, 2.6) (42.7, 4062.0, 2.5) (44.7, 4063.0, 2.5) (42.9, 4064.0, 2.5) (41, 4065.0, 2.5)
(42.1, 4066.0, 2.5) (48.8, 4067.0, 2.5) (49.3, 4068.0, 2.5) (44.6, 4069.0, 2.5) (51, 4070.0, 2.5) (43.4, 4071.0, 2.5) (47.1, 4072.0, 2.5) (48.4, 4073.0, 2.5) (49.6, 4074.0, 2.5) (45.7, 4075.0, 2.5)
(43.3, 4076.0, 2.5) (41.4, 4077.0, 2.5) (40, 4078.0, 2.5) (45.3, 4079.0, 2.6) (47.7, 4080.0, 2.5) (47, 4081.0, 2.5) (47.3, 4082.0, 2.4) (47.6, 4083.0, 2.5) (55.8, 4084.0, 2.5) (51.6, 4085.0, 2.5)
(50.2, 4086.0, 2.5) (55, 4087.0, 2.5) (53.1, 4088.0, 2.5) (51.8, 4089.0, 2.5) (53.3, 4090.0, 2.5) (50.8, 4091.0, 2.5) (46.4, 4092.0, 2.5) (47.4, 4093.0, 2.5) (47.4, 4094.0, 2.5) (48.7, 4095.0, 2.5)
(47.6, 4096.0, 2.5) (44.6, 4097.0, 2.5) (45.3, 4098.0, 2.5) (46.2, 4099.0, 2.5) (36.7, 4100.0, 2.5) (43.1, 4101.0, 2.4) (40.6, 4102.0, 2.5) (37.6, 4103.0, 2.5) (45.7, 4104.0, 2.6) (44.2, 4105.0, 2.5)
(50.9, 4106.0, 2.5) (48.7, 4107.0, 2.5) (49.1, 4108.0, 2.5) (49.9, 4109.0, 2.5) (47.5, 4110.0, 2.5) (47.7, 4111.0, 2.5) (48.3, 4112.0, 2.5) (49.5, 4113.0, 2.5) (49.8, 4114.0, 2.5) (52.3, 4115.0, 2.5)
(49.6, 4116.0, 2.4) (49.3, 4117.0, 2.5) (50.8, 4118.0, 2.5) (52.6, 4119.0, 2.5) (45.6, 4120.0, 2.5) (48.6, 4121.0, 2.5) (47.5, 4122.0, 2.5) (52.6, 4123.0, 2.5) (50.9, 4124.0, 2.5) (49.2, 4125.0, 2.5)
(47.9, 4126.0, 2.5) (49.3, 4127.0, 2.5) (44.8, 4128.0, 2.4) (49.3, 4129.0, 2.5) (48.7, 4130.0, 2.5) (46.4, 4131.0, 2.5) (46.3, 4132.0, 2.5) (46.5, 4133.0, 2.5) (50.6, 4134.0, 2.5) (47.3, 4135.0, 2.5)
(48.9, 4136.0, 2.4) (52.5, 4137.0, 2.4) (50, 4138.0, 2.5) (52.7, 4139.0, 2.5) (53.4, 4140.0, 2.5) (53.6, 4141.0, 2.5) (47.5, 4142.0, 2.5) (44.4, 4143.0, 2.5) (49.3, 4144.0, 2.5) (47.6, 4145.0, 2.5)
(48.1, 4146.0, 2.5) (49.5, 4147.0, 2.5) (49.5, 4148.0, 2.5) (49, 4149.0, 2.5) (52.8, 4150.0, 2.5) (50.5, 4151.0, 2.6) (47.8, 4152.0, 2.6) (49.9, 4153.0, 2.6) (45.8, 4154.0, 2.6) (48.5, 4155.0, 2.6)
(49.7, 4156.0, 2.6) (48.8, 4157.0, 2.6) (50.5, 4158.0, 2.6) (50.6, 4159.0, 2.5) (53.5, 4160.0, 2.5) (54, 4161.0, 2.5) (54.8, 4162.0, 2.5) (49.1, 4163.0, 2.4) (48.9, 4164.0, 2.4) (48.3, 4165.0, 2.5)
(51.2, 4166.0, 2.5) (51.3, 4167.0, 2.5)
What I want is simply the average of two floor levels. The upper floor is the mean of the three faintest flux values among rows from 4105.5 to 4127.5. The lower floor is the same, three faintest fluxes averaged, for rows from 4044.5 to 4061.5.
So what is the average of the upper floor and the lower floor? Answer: 44.0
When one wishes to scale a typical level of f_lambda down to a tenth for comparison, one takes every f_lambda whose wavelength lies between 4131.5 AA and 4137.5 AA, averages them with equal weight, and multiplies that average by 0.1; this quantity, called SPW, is 4.87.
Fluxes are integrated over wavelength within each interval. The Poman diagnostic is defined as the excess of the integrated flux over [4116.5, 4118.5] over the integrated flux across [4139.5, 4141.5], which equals -7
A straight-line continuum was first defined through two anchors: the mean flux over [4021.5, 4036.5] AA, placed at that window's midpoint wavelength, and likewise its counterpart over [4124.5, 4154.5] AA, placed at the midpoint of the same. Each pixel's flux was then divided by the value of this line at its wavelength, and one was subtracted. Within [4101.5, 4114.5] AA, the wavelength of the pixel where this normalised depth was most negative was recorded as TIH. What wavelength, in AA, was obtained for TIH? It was 4103.0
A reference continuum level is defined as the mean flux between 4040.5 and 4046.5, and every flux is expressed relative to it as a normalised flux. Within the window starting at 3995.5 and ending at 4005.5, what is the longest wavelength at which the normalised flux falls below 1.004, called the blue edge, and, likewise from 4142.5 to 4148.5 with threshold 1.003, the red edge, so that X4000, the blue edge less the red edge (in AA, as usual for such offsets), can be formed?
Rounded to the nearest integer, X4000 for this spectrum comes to -138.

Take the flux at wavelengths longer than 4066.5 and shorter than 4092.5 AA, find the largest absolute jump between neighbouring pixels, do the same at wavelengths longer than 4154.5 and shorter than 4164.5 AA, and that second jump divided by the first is 0.70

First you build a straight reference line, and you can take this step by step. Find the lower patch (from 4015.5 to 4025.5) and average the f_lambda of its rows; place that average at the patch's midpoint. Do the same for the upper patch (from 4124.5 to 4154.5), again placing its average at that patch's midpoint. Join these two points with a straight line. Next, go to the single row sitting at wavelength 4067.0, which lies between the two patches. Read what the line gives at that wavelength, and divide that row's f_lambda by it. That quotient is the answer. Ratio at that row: 0.96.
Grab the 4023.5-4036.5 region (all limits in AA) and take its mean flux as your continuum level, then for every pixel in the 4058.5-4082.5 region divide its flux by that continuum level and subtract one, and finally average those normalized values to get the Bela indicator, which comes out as -0.048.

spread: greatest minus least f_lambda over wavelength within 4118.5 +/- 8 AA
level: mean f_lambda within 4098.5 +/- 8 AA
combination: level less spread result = 38.2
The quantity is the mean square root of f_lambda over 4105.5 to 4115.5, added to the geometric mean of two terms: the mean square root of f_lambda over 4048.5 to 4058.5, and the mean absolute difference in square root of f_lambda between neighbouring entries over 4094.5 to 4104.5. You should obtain 8.48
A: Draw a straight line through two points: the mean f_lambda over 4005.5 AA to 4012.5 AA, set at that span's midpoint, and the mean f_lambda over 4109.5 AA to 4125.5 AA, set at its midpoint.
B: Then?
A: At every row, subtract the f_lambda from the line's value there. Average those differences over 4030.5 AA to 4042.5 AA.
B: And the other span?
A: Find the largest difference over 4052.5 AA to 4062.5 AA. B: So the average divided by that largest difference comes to -0.10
